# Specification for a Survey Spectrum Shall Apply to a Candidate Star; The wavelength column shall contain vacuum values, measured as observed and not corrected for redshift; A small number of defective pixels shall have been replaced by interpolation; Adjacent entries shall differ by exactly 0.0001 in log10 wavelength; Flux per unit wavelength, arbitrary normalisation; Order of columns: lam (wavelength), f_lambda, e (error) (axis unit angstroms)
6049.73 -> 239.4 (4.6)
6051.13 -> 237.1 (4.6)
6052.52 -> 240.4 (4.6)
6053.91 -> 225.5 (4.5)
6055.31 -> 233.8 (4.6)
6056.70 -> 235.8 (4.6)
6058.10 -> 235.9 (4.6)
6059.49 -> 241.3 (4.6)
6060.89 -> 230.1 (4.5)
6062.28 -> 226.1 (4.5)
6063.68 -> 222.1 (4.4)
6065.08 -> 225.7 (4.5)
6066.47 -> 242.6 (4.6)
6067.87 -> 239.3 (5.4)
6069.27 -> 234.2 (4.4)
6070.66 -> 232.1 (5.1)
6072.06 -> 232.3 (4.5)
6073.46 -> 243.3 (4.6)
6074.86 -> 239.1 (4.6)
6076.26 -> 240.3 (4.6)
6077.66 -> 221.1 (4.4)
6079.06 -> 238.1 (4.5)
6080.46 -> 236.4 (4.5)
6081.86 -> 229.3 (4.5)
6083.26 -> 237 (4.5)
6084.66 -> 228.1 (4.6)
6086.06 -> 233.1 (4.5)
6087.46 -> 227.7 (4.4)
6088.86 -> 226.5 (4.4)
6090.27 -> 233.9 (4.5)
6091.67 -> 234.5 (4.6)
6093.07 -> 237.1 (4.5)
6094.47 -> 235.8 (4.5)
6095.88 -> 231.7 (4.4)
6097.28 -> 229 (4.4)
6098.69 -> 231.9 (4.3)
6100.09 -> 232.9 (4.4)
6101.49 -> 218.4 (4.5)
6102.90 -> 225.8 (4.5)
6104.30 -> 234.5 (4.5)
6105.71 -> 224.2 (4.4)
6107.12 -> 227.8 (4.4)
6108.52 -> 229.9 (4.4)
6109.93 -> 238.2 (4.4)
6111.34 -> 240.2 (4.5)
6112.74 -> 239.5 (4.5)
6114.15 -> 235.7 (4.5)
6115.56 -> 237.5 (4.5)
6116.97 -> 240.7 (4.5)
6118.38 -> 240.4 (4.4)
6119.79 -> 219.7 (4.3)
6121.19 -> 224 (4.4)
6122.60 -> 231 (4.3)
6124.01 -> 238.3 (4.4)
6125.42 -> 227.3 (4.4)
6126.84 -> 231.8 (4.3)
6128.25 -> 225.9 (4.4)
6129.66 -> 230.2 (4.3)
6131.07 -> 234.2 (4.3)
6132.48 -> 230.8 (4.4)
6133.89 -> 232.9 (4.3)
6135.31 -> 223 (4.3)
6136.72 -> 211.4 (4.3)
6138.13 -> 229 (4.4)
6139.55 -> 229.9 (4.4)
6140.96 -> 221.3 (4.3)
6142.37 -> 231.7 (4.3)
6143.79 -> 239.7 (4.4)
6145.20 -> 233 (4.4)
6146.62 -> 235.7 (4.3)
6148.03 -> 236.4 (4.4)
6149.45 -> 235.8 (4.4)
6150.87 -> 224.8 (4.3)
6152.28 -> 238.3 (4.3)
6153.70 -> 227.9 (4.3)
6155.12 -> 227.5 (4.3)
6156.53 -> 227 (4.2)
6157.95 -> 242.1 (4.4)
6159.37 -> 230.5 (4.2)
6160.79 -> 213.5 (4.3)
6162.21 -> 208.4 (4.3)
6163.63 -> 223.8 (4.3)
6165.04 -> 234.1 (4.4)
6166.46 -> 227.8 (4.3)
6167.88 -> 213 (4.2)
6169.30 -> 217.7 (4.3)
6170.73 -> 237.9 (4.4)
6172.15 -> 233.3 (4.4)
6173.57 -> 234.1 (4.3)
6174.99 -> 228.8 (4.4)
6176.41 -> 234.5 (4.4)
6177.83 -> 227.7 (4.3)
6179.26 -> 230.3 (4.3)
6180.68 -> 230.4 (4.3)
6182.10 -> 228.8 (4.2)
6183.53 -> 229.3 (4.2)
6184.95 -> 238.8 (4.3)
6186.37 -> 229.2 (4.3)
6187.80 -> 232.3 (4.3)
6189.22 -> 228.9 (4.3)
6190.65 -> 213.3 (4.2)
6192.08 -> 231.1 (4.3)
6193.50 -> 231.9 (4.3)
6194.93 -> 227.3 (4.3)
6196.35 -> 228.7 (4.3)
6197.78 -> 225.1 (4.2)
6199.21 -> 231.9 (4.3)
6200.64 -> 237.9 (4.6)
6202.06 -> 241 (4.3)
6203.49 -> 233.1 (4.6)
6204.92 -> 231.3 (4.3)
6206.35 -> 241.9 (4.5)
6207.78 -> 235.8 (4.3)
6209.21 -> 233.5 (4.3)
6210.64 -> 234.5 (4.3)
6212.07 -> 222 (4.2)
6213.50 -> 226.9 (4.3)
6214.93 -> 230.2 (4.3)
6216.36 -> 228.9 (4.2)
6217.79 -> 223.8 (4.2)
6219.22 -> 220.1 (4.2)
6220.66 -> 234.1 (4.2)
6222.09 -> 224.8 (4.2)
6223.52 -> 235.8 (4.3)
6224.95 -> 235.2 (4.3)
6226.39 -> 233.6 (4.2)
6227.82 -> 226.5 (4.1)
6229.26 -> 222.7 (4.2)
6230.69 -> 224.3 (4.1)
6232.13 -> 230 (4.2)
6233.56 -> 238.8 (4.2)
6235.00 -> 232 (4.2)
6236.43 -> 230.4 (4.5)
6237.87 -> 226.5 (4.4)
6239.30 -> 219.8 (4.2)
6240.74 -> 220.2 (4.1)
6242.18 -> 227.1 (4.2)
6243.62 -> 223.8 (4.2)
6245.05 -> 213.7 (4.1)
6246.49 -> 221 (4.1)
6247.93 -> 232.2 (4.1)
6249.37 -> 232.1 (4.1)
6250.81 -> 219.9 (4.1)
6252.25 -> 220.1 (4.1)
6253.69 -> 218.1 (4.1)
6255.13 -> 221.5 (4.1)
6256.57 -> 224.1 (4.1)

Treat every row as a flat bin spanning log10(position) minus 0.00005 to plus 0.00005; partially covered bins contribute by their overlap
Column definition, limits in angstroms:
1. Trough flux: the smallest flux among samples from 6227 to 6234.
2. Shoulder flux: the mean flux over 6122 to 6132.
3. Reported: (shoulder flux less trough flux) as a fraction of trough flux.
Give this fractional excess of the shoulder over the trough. 0.038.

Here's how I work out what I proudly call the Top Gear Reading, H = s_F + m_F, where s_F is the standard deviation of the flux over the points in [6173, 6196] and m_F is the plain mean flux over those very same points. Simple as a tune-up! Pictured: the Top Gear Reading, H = 235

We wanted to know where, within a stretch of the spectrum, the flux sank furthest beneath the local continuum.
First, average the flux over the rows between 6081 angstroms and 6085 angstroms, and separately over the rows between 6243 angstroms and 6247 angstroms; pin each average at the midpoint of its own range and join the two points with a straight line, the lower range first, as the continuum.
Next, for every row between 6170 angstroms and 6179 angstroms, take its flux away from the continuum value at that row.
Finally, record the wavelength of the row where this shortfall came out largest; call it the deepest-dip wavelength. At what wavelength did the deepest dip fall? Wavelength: 6177.83 angstroms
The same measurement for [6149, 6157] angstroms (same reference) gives 6150.87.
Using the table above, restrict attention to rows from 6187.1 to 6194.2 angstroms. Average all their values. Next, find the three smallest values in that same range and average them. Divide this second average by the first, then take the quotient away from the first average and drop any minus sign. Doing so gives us 227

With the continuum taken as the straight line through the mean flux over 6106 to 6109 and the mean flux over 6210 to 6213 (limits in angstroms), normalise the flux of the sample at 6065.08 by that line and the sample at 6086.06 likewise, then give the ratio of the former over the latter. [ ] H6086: 0.97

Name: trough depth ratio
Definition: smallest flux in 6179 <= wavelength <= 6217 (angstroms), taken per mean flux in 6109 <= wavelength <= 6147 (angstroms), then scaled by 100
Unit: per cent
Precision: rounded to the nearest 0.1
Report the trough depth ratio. 92.1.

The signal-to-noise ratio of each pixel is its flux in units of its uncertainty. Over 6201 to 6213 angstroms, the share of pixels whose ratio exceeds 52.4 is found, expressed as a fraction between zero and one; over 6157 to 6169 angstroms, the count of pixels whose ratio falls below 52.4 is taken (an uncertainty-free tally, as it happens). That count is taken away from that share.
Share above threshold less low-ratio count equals -3.1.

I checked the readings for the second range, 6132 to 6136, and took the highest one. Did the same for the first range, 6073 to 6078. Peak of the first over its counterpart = 1.04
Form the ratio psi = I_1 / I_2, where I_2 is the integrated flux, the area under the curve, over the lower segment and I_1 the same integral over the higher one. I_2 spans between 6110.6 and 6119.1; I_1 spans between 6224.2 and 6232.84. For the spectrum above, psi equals 0.97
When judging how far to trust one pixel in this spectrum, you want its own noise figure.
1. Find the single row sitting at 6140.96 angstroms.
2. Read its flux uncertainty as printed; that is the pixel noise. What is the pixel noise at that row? 4.30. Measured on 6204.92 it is 4.30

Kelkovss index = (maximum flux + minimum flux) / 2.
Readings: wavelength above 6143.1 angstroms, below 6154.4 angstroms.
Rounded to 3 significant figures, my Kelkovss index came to 232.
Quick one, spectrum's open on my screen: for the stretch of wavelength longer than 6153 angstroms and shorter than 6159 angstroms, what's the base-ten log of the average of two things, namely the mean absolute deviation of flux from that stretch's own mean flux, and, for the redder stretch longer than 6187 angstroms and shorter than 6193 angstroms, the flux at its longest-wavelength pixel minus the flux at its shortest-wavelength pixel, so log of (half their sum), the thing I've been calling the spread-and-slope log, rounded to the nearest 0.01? 0.33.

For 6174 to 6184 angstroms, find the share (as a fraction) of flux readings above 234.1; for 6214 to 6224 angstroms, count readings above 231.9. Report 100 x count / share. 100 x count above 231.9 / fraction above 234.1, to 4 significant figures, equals 1400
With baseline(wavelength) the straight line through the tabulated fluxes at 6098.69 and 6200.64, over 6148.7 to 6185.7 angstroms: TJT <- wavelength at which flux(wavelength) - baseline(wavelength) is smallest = 6162.21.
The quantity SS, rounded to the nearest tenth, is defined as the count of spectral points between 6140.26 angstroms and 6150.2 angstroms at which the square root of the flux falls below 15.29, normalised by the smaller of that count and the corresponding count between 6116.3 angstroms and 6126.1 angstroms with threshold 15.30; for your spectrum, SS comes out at 1.0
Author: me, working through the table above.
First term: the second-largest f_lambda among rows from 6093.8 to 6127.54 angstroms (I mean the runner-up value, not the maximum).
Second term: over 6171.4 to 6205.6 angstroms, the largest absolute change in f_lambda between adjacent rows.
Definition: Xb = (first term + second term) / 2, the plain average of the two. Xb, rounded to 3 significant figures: 129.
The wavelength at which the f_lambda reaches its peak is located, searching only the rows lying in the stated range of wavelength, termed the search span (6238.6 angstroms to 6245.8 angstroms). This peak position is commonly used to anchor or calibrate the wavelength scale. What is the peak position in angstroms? 6242.18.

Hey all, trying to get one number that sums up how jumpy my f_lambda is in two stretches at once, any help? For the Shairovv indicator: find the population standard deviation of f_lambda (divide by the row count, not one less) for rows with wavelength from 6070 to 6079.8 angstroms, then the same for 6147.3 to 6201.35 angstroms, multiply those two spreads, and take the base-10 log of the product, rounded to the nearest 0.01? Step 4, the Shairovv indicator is 1.71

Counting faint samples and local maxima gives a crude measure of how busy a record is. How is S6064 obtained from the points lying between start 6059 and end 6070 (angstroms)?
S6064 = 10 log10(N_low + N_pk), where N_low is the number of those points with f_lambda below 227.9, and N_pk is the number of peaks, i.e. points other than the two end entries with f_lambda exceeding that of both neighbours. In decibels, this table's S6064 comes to 6.0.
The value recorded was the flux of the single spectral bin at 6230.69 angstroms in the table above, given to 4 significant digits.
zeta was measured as 224.3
